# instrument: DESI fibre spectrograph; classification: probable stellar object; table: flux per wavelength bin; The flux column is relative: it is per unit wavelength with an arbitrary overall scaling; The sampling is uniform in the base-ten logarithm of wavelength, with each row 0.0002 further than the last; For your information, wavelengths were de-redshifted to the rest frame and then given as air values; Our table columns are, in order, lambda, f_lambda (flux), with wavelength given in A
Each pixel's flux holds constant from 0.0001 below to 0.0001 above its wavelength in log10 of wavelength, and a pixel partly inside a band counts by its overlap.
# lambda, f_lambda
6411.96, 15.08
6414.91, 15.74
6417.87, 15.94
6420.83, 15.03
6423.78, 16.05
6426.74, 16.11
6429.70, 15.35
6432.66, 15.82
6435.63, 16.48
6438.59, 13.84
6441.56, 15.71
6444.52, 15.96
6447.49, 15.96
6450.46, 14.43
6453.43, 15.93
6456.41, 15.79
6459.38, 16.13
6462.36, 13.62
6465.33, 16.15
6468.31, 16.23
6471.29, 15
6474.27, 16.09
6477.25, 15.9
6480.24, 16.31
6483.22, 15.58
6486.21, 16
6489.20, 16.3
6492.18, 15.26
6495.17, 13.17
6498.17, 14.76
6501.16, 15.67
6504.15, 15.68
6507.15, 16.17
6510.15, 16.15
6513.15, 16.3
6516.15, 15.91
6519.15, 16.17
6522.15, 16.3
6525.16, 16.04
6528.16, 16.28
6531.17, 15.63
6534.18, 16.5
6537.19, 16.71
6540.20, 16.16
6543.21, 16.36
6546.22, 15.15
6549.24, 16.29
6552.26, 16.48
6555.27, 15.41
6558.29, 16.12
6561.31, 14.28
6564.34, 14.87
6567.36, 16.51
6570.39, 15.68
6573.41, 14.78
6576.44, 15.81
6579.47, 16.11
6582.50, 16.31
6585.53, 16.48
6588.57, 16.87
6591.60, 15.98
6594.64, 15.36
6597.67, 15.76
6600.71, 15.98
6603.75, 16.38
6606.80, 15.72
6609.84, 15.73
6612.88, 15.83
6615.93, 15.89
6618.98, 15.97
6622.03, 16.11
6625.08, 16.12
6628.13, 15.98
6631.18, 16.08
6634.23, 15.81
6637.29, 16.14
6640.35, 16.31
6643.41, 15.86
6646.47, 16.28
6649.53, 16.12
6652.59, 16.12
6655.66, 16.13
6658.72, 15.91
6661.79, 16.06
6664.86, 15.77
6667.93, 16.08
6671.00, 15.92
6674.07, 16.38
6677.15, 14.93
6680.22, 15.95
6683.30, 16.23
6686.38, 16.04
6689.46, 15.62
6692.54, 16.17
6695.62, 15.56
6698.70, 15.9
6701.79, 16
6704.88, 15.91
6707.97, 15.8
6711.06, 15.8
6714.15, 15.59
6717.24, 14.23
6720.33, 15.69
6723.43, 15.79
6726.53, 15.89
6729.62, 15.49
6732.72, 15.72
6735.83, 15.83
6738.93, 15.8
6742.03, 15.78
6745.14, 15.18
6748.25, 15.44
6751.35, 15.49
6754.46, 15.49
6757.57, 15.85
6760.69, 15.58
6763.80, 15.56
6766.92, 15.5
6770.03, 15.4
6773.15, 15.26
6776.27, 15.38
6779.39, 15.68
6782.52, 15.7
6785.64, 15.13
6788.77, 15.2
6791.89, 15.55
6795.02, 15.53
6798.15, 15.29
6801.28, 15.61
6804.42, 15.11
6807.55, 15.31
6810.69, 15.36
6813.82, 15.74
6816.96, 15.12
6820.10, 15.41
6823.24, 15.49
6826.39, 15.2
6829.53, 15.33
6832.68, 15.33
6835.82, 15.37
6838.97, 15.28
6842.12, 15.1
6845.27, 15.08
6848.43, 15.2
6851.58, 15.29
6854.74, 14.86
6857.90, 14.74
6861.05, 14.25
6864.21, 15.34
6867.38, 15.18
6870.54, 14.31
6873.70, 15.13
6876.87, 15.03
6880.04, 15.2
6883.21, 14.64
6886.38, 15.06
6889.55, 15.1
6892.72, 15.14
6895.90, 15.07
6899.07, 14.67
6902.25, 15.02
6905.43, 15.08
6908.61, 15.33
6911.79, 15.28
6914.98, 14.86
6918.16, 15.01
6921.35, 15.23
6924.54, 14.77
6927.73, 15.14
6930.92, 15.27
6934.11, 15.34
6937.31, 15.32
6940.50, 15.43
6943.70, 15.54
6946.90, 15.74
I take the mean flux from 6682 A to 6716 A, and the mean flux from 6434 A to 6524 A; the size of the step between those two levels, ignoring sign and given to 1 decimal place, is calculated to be 0.2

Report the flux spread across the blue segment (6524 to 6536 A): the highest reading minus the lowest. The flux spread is 0.87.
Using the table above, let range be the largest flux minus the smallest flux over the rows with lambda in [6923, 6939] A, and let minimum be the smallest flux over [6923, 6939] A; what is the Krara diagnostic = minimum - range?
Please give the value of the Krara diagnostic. 14.2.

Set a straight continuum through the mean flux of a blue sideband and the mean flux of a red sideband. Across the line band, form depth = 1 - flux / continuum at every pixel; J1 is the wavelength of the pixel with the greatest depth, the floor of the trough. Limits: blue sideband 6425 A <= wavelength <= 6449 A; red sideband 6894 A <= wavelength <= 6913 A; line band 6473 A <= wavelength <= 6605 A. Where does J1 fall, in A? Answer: 6495.17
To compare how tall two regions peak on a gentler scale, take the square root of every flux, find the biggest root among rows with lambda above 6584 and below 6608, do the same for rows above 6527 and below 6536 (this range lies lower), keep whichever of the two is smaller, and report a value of 4.06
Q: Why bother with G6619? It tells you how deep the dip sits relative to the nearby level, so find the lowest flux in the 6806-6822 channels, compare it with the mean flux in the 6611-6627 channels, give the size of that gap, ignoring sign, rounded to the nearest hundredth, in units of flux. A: 0.86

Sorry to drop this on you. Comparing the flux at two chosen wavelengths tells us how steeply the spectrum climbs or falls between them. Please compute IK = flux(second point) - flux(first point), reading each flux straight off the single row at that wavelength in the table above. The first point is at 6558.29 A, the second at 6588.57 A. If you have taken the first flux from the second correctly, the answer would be 0.75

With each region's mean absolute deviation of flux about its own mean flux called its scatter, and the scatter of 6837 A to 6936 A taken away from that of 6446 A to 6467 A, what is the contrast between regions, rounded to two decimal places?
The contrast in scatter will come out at 0.60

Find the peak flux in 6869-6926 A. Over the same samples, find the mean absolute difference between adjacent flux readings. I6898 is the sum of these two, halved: 7.8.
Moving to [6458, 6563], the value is 8.7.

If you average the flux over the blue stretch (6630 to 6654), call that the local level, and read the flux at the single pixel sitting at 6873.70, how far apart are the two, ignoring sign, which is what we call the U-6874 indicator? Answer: 1.0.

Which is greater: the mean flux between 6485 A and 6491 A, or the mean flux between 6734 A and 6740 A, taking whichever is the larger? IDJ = 16.1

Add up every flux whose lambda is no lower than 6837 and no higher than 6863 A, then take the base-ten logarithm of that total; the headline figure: 2.08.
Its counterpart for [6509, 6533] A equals 2.11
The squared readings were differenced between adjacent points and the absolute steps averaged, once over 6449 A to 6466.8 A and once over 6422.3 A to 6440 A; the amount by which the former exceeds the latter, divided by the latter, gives 0.5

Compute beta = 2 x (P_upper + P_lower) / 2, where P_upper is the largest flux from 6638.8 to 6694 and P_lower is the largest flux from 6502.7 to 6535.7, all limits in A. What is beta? 32.9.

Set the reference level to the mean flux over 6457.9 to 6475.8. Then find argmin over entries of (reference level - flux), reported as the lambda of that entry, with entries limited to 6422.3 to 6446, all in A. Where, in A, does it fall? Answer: 6435.63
